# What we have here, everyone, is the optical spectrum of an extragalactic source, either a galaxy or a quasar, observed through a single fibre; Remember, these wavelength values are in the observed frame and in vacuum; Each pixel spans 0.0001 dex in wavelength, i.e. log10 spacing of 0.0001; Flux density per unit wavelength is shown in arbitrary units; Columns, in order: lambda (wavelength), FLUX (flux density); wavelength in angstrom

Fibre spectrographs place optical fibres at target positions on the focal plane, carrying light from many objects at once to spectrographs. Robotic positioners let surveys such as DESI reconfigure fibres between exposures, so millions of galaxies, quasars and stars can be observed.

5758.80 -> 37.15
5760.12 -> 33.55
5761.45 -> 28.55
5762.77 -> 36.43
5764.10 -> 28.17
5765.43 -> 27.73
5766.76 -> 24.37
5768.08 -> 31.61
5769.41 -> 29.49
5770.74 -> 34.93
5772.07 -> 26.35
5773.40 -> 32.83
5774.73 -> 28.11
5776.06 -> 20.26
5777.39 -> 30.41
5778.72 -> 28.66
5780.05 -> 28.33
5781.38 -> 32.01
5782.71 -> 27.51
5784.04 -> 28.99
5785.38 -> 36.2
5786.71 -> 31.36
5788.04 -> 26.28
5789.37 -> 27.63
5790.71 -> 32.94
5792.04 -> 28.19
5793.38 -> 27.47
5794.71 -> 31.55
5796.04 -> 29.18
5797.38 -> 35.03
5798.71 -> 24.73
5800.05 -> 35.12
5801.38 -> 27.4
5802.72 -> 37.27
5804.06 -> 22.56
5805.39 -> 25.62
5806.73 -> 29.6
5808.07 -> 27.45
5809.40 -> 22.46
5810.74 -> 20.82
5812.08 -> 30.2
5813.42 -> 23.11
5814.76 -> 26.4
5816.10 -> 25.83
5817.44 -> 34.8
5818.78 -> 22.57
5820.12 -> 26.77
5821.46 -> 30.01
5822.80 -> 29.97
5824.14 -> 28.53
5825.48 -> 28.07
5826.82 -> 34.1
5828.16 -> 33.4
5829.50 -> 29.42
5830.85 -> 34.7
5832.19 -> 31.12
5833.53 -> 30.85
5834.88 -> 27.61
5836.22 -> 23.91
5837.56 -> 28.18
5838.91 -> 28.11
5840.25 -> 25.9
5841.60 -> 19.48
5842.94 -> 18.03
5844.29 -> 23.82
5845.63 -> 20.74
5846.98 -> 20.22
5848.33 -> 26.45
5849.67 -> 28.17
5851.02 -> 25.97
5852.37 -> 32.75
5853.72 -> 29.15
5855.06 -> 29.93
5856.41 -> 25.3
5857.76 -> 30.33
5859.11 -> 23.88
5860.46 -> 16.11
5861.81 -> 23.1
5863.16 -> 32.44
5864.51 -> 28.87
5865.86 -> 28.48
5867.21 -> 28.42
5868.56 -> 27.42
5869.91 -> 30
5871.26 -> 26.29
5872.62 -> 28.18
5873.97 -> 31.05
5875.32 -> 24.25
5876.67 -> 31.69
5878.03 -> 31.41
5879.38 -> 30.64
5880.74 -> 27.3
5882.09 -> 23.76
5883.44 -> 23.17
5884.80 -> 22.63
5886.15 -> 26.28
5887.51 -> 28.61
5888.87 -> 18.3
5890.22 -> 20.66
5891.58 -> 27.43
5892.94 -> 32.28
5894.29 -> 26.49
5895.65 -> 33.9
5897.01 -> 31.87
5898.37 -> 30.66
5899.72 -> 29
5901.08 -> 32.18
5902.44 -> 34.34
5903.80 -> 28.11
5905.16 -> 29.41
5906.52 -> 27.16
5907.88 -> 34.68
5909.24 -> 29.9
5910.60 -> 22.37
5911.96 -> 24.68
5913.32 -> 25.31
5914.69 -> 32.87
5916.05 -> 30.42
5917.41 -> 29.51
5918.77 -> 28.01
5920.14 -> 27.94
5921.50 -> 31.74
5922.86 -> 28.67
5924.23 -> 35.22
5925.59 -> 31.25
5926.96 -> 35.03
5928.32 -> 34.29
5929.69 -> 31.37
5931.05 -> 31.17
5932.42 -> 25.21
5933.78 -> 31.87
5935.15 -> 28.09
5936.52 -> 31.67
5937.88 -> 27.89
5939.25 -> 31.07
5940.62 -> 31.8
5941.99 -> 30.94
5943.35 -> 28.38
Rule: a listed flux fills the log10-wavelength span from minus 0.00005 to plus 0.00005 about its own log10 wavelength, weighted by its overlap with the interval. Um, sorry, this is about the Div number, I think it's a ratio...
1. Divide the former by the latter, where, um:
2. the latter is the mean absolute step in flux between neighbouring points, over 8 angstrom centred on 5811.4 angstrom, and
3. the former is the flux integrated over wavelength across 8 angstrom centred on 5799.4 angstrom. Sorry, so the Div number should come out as 48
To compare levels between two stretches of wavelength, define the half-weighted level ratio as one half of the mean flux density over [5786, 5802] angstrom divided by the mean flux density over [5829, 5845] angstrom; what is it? 0.56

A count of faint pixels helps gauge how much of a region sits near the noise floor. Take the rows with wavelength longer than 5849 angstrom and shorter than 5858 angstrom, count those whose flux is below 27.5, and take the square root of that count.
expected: 1.41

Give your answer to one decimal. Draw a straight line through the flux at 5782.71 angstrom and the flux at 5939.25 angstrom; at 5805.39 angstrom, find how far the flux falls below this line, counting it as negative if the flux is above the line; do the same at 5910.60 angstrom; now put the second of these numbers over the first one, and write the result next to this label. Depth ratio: 3.3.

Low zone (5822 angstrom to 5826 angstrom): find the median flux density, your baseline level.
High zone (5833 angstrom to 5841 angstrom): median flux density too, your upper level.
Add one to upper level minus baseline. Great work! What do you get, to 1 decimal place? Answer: 0.3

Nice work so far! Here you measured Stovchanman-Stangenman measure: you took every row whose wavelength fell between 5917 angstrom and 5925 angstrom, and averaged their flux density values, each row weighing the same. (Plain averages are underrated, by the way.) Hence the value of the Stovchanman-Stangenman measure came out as 30.2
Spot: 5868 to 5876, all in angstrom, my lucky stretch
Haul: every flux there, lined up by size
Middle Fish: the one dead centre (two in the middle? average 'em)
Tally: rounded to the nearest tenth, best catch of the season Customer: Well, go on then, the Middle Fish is 27.8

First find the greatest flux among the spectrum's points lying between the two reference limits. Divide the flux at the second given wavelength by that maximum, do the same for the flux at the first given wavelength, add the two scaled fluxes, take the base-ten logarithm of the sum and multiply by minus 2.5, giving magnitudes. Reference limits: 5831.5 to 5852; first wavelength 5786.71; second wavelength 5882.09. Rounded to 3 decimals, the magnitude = -0.621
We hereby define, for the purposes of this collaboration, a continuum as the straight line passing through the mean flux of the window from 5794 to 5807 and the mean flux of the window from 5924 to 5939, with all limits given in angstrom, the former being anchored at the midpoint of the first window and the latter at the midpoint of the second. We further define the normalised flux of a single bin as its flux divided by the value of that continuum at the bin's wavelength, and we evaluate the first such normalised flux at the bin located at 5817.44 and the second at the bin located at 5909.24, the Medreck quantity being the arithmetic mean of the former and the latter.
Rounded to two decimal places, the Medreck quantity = 1.06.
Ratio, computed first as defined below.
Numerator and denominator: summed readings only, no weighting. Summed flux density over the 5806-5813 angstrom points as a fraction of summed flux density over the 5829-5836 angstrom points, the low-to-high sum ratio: 0.85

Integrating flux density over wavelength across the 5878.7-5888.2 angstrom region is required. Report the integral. 247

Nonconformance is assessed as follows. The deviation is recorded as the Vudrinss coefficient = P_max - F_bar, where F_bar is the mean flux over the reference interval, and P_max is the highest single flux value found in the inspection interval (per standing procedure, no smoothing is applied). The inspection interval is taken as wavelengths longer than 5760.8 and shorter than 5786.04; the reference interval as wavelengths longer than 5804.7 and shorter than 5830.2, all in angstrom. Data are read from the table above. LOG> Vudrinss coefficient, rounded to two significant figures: 8.6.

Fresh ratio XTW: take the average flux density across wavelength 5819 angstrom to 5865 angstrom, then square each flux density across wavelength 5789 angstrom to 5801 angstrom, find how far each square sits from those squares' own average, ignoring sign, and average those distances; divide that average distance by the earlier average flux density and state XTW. 6.9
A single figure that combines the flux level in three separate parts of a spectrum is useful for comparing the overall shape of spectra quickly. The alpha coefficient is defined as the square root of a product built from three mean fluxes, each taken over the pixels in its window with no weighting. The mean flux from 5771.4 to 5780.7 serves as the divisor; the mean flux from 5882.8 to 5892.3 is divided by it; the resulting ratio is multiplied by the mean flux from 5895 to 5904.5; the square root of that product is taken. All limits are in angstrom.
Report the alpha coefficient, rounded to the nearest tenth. 5.2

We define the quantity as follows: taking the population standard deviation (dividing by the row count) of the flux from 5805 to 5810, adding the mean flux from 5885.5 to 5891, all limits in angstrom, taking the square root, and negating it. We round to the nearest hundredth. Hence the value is -5.11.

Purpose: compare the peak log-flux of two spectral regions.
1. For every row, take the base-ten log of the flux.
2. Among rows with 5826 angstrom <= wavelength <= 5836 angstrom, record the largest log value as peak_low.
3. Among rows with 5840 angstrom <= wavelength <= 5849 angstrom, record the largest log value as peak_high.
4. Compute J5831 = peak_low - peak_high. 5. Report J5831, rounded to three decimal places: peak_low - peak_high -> 0.118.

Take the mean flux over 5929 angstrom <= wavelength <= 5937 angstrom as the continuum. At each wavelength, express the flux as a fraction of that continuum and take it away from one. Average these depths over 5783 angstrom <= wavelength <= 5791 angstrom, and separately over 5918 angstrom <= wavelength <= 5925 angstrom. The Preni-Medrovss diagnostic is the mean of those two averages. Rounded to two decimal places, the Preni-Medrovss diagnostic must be -0.02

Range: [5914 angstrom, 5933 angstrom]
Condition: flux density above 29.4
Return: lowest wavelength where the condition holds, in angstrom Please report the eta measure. 5914.69 angstrom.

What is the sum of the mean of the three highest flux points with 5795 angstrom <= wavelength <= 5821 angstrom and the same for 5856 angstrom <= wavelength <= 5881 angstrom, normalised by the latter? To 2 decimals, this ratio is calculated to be 2.12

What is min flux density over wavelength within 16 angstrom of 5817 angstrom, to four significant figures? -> 20.82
